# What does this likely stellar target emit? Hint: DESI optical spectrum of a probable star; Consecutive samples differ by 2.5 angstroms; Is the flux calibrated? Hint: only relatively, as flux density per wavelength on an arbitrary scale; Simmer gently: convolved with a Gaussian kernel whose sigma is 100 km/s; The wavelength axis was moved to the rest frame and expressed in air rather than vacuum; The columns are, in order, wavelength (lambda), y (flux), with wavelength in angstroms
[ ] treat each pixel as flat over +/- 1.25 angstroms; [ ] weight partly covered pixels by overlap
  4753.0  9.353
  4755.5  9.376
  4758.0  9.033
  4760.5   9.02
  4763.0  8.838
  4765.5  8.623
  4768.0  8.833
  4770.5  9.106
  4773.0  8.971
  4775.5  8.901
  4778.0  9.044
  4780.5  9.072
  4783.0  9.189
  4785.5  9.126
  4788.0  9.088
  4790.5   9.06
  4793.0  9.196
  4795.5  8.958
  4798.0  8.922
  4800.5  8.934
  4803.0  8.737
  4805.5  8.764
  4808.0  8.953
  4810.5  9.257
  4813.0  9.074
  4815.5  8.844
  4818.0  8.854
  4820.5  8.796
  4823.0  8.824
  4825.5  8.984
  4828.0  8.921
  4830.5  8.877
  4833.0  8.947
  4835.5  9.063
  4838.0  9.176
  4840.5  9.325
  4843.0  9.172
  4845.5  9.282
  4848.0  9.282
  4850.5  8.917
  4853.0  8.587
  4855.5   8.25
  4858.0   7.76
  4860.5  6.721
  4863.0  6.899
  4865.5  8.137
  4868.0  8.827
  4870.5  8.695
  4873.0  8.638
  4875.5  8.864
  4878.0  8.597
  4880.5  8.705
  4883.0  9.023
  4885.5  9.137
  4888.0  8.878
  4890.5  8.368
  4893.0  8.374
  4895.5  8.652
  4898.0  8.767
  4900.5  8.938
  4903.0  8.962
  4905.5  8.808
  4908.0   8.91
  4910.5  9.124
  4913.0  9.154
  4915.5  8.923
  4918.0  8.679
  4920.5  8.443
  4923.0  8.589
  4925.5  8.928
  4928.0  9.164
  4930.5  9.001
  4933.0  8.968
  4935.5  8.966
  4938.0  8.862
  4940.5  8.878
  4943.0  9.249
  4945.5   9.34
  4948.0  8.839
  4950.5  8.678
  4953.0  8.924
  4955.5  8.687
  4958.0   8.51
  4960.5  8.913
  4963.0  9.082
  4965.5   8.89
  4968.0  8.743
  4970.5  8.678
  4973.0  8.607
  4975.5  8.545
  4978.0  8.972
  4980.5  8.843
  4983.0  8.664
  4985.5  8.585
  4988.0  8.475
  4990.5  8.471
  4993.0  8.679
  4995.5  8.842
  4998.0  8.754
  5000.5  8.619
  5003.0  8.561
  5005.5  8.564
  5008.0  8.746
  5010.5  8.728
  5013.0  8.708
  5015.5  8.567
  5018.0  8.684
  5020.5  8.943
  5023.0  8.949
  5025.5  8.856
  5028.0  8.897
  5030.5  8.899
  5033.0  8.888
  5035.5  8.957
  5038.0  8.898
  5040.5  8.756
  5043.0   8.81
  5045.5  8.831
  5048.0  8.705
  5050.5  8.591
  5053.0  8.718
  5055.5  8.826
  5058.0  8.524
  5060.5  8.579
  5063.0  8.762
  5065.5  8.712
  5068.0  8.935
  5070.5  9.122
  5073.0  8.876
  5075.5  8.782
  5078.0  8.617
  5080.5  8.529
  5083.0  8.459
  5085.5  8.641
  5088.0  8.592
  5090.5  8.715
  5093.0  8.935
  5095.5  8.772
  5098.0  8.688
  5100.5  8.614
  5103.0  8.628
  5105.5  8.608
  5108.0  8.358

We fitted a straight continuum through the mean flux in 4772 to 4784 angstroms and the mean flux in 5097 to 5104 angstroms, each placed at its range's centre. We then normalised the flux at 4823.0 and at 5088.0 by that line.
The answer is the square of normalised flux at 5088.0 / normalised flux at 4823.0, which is 1.02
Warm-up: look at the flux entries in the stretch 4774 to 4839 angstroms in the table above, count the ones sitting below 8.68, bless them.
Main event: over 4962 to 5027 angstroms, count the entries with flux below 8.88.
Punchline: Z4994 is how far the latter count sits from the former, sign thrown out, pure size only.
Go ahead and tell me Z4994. 21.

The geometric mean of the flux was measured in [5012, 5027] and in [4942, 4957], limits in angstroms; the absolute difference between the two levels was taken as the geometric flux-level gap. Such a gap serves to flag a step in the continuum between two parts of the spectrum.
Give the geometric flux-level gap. 0.166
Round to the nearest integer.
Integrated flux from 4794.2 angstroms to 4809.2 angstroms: 133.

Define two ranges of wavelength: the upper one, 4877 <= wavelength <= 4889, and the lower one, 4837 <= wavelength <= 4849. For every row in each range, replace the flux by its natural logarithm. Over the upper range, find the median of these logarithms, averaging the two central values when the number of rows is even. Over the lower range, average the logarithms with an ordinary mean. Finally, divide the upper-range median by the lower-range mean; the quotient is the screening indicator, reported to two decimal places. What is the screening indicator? 0.98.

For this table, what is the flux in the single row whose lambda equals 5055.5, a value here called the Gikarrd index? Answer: 8.826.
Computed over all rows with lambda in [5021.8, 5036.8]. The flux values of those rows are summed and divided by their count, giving 8.91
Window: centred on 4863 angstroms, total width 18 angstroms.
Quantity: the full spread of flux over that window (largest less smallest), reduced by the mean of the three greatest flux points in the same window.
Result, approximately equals -6.48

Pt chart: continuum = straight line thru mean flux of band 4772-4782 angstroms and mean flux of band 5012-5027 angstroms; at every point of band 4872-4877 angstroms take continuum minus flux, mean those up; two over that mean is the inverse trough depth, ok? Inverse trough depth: 12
